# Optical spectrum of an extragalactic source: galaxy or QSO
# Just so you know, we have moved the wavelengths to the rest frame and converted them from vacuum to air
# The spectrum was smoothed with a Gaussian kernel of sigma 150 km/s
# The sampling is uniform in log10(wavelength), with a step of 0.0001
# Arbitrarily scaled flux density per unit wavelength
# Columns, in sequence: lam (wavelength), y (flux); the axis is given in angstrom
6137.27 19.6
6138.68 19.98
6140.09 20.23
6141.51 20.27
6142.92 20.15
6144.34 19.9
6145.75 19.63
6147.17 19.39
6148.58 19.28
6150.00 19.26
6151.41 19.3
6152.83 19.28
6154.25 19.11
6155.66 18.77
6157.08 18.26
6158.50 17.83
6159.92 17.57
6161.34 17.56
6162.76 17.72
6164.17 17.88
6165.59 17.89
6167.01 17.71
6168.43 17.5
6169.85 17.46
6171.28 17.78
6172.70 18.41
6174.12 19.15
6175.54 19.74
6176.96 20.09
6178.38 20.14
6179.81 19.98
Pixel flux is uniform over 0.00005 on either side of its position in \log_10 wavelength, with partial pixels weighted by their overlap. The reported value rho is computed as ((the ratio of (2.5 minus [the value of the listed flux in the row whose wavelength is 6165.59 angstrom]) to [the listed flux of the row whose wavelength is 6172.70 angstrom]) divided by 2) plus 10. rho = 9.58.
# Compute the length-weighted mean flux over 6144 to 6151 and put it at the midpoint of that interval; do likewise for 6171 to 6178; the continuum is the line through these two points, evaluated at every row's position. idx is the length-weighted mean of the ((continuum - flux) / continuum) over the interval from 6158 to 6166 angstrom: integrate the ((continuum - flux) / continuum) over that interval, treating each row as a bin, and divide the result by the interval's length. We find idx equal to 0.082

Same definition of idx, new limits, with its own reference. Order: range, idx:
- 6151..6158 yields 0.026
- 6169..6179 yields 0.013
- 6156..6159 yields 0.063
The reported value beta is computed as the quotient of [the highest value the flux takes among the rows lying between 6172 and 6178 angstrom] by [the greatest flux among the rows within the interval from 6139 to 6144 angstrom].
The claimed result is 0.99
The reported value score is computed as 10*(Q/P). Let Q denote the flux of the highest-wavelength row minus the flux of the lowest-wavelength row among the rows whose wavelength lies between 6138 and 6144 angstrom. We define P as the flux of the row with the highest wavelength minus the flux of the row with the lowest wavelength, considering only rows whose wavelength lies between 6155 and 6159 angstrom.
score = -1.8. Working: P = -0.94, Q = 0.17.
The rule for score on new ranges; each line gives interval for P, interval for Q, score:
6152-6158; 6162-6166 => -1.7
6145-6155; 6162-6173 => -13.3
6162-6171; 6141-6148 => 33.8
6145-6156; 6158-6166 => -0.7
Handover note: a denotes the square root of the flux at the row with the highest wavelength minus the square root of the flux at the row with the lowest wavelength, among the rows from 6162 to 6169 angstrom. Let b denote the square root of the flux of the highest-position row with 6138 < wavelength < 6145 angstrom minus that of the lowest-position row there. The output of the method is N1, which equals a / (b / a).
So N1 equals -0.077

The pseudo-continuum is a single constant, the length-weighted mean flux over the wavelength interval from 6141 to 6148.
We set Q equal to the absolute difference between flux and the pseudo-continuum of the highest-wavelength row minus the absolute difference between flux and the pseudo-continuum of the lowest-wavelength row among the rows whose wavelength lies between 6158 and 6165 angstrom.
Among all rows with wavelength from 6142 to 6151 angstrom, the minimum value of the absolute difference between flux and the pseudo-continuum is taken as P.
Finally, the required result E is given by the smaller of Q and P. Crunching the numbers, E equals -0.05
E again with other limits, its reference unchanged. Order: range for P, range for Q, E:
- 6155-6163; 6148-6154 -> 0.00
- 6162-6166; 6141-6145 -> -0.37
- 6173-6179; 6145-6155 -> 0.12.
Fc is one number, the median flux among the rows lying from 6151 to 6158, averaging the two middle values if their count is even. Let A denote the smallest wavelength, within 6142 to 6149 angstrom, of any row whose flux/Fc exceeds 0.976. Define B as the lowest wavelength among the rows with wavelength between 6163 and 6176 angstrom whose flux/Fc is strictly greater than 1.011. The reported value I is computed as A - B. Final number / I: -32.6 angstrom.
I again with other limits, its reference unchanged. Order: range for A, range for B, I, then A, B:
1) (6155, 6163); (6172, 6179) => -19.9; 6155.66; 6175.54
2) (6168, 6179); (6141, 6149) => 32.6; 6174.12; 6141.51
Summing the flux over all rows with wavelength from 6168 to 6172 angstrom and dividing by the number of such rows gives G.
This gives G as 17.6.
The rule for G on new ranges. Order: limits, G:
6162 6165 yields 17.8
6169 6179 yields 19.0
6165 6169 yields 17.7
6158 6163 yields 17.7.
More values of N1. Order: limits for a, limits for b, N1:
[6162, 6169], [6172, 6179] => 0.003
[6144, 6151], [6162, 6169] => -0.200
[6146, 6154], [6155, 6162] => -0.001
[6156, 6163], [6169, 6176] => 0.015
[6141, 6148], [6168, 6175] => 0.051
